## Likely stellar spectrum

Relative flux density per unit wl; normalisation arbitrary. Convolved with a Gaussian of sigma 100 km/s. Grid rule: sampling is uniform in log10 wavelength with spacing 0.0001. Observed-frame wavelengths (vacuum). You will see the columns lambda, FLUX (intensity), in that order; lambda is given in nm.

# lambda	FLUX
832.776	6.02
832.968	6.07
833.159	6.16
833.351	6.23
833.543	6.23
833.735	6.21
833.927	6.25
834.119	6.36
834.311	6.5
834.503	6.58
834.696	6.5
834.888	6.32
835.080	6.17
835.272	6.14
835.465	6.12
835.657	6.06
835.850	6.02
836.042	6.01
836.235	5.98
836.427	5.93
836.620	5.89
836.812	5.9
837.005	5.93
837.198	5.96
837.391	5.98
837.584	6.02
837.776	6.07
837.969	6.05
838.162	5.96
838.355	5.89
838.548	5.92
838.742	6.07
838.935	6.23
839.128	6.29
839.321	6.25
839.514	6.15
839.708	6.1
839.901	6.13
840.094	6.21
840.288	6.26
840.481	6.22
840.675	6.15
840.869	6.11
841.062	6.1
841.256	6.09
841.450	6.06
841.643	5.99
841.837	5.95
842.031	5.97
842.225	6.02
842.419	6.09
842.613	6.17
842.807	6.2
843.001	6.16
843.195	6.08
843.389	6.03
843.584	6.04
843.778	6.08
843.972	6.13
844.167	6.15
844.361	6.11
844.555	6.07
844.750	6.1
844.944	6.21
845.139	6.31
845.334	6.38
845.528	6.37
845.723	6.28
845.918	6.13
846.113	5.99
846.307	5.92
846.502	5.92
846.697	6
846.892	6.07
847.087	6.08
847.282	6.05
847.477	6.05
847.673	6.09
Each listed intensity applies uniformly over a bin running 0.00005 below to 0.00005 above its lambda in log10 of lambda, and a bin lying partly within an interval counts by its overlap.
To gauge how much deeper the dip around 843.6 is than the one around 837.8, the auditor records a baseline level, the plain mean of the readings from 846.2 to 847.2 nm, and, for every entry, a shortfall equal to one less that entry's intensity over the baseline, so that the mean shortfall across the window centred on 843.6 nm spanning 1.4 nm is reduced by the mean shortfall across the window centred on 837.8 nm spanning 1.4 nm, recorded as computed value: -0.018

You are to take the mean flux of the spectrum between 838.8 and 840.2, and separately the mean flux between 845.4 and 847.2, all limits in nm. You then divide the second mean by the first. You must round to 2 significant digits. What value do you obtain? 0.98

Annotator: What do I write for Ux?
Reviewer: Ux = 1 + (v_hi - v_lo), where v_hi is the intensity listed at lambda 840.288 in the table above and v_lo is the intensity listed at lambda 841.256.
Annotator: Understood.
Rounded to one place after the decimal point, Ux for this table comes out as 1.2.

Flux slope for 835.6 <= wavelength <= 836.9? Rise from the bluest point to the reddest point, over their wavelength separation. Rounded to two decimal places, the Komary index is -0.14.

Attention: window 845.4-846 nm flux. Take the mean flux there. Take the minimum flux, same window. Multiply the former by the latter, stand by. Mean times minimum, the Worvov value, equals 38.4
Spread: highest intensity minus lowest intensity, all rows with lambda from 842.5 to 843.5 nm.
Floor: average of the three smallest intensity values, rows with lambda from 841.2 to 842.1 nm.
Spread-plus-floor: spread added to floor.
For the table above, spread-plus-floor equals 6.14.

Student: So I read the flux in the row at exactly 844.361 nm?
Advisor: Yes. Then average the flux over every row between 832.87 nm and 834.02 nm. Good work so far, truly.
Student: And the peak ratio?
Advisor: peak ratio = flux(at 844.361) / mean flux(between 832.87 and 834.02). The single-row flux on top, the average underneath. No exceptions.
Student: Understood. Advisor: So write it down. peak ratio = 0.987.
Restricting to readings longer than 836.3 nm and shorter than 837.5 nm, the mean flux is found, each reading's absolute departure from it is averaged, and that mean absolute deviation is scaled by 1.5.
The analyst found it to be 0.0383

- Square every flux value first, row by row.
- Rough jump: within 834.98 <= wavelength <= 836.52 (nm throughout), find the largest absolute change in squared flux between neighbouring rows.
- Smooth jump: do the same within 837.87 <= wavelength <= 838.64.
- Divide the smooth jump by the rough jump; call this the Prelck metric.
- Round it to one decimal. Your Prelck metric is 1.5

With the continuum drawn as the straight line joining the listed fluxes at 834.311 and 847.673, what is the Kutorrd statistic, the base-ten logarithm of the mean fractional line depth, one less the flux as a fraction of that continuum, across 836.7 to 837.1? -1.10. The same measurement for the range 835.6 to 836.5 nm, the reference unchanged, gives -1.16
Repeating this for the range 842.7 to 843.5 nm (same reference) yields -1.74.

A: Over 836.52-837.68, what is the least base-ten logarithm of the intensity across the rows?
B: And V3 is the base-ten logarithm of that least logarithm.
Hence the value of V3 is -0.113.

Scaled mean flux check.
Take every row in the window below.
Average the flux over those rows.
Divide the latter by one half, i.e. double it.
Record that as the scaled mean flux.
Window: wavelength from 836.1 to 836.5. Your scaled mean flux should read 11.9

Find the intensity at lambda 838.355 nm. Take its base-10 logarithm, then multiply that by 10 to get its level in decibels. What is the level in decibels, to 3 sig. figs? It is 7.70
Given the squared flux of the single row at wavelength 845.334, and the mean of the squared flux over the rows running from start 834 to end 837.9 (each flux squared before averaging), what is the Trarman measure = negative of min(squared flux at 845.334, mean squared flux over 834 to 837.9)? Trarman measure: -37.5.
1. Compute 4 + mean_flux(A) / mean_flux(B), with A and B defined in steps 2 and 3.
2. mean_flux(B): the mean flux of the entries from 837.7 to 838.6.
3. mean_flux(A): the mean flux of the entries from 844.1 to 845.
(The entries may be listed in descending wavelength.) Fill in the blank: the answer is 5.03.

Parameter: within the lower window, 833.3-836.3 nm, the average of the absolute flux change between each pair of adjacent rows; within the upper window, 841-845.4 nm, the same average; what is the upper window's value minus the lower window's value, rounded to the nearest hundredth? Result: -0.02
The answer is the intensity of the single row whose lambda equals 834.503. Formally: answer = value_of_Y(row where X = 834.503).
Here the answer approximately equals 6.58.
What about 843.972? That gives 6.13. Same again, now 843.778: 6.08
